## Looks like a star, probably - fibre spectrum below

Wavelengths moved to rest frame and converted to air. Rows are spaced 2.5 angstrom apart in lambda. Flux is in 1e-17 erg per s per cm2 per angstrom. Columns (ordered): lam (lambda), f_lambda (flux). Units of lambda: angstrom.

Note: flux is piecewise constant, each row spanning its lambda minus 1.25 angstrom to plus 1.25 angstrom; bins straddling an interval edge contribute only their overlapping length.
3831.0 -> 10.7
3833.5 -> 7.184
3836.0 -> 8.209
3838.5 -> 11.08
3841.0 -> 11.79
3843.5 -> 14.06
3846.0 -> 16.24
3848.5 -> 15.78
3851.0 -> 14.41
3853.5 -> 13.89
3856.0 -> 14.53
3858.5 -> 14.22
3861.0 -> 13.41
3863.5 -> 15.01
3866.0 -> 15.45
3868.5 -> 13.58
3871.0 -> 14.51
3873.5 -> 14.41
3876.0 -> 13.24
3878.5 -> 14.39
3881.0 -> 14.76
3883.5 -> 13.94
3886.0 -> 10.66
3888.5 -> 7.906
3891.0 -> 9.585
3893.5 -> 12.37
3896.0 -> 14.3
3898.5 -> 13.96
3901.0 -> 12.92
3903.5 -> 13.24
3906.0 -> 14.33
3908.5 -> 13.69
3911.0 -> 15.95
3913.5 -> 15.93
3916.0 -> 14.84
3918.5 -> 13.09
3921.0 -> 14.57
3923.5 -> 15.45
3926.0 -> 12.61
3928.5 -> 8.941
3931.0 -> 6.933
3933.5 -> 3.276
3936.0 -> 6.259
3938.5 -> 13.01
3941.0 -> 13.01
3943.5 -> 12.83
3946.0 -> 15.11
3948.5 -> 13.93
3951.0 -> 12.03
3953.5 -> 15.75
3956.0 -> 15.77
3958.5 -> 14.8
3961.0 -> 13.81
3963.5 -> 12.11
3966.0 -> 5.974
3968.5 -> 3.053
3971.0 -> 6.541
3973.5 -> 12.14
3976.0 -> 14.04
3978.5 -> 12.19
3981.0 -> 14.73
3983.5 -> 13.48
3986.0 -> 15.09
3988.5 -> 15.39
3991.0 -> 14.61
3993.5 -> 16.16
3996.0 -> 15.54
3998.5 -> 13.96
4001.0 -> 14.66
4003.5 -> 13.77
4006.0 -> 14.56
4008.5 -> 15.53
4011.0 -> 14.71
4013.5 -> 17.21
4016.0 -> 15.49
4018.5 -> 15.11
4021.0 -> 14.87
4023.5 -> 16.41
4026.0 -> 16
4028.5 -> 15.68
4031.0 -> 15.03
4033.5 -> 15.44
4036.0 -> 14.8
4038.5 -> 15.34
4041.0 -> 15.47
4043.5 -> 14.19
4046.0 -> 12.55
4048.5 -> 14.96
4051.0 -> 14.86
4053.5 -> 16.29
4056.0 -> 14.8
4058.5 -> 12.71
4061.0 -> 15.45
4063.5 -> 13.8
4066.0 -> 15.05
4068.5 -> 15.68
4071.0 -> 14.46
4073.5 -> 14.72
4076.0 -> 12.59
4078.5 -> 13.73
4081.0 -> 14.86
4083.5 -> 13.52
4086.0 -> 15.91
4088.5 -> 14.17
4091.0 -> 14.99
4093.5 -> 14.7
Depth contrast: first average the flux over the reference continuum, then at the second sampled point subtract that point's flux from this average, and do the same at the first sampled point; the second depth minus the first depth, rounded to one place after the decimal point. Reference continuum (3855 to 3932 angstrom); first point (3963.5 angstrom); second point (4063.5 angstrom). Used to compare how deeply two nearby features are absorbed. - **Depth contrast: -1.7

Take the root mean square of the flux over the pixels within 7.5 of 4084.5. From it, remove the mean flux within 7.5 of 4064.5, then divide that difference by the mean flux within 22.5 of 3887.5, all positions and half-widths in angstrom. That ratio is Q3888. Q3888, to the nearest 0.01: 0.00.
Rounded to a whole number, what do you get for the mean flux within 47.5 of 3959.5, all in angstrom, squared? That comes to 160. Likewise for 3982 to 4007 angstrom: 217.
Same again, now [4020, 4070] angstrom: 224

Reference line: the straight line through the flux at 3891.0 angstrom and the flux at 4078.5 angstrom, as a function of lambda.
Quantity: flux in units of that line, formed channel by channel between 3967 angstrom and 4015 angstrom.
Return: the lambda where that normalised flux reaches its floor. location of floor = 3968.5 angstrom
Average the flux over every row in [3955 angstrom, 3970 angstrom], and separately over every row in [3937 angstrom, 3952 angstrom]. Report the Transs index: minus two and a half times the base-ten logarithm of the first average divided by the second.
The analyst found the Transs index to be 0.22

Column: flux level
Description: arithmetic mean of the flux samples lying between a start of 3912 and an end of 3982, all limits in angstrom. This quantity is 11.9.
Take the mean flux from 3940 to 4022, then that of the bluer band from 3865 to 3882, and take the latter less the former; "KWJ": 1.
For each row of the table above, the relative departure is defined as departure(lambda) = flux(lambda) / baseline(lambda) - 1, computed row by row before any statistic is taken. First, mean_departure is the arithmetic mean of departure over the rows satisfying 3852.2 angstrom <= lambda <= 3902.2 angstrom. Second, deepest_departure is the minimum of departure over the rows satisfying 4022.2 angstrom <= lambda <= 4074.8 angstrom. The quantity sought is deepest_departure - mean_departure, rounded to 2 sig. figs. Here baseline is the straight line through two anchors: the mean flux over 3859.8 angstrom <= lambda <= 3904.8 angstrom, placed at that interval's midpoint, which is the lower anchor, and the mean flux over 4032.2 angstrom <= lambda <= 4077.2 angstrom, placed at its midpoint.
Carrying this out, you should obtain -0.15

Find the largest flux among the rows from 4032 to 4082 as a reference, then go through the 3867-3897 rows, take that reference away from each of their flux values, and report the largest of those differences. -1.5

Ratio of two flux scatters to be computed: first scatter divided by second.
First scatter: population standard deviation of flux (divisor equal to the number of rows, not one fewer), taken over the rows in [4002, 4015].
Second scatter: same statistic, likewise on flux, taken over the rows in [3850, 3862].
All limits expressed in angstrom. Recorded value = 2.9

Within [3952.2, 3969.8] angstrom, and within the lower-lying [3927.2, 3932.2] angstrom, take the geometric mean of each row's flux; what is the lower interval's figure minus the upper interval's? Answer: -2.3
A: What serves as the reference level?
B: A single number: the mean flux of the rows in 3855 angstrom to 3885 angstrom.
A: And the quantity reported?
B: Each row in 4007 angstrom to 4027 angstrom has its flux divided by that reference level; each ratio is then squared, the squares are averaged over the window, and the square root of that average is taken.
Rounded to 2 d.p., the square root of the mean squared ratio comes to 1.10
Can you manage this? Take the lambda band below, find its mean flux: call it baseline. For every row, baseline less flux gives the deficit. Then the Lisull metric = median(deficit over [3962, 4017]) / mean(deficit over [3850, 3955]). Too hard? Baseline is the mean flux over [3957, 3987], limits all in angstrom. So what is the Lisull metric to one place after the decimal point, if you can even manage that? 2.0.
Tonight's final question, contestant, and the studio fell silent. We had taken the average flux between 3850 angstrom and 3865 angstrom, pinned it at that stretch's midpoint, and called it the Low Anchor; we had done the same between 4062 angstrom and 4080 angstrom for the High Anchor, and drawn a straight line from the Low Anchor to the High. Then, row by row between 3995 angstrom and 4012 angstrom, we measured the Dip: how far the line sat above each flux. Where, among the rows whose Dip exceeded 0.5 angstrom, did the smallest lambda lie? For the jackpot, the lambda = 4003.5 angstrom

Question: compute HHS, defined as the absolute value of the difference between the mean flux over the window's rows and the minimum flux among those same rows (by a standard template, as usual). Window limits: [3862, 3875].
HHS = 1.0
